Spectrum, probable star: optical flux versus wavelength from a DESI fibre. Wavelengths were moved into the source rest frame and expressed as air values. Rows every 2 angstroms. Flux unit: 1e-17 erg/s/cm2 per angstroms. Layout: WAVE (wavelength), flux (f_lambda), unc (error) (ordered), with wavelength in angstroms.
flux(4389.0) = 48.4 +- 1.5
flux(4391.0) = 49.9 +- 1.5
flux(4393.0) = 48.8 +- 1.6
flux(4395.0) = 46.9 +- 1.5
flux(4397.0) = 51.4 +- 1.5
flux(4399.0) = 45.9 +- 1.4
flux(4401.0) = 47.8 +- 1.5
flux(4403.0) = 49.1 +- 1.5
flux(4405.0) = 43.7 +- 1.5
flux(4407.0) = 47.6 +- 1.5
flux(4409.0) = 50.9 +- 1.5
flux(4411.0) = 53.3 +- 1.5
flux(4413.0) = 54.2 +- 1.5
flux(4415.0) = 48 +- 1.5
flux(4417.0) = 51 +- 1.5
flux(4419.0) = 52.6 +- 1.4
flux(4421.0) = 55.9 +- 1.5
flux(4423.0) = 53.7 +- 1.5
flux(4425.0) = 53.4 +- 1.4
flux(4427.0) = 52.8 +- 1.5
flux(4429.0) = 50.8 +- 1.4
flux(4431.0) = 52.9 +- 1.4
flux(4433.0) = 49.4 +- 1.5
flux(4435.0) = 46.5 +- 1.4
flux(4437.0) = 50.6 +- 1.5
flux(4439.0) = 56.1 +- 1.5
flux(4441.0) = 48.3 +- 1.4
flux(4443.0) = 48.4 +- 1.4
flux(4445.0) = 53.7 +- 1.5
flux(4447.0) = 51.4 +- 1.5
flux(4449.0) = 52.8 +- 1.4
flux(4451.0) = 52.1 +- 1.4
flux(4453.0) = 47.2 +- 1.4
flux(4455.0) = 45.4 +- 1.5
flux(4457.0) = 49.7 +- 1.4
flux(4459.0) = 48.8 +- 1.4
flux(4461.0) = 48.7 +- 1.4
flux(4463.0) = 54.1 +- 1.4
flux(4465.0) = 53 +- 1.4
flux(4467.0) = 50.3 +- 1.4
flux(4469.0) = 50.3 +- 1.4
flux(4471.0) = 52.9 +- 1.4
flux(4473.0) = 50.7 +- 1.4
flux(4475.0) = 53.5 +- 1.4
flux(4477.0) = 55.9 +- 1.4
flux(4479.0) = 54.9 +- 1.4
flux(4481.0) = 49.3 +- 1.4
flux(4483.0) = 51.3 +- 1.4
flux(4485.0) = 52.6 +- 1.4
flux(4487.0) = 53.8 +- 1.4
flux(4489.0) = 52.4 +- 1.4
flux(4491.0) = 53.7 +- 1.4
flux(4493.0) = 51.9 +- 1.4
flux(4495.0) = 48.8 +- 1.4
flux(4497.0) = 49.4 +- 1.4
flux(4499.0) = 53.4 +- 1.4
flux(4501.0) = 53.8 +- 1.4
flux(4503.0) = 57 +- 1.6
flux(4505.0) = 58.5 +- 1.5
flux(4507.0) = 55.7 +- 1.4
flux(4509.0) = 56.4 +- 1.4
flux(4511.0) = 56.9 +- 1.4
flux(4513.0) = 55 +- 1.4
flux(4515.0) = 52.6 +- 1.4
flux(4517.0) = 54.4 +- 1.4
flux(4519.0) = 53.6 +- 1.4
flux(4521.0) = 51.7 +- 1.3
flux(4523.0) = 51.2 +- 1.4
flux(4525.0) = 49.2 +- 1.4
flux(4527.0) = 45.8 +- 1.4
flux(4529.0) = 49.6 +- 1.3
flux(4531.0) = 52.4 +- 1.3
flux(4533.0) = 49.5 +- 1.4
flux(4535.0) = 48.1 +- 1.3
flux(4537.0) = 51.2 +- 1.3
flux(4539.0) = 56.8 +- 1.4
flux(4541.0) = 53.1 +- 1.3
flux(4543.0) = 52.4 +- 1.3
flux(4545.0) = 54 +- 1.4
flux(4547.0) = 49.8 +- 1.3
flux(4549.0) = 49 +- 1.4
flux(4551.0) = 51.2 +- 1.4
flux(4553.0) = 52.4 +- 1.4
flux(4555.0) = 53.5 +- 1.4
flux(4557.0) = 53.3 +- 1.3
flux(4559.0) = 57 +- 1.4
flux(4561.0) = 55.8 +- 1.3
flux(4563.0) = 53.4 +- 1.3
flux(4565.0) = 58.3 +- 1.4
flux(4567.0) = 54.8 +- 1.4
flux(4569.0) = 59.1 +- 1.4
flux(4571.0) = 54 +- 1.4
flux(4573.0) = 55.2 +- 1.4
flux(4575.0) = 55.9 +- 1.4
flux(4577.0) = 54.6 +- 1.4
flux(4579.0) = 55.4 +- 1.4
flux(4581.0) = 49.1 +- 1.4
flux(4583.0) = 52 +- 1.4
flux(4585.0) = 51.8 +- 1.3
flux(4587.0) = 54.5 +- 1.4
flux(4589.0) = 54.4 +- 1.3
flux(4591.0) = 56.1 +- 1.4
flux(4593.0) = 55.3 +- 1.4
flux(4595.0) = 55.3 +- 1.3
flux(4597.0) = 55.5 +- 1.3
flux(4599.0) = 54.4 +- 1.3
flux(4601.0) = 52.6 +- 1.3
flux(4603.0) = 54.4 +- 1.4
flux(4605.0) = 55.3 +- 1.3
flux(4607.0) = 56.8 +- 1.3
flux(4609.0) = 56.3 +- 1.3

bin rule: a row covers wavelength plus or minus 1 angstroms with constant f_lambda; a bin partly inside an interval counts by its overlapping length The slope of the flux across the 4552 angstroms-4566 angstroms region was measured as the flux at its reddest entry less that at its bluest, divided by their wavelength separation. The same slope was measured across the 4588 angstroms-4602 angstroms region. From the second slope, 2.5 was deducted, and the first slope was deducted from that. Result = -3.1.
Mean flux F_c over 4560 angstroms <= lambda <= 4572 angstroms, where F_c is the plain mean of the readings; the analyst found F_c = 55.9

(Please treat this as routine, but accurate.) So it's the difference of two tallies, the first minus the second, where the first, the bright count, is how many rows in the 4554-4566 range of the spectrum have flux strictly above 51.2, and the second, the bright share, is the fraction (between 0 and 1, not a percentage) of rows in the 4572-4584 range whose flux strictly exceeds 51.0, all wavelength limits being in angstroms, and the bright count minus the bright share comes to 5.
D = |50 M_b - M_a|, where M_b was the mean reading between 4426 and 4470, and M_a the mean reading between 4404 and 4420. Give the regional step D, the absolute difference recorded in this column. 2480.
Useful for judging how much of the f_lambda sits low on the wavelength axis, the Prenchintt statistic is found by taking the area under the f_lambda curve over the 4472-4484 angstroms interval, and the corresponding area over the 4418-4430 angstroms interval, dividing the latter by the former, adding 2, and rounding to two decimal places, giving 3.01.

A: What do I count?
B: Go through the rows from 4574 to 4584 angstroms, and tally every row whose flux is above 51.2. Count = 4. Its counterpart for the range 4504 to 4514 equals 5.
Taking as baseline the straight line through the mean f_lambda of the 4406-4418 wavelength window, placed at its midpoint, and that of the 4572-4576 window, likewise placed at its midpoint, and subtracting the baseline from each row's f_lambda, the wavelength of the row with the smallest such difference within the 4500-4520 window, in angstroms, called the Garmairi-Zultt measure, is 4515.0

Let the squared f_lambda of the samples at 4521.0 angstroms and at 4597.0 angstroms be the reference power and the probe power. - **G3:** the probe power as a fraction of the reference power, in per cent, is 115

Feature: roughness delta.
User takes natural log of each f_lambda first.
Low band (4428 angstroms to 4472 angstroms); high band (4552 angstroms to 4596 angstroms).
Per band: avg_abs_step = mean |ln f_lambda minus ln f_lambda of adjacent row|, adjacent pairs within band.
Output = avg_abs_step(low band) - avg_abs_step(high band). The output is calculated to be 0.017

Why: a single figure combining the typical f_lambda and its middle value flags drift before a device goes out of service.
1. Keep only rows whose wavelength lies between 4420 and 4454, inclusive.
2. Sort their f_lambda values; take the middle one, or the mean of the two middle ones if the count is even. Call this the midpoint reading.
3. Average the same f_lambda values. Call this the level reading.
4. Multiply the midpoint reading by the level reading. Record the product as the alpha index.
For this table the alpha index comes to 2685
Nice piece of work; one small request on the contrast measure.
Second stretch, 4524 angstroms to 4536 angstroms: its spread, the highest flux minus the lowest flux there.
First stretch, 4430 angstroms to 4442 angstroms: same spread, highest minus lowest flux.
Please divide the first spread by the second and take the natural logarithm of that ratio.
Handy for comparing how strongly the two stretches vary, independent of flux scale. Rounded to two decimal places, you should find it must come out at 0.37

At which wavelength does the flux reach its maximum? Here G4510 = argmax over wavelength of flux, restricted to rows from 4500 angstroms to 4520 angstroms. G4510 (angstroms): 4505.0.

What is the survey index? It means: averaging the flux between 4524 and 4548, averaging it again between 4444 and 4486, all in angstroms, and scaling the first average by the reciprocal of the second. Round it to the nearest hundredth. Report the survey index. 0.99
